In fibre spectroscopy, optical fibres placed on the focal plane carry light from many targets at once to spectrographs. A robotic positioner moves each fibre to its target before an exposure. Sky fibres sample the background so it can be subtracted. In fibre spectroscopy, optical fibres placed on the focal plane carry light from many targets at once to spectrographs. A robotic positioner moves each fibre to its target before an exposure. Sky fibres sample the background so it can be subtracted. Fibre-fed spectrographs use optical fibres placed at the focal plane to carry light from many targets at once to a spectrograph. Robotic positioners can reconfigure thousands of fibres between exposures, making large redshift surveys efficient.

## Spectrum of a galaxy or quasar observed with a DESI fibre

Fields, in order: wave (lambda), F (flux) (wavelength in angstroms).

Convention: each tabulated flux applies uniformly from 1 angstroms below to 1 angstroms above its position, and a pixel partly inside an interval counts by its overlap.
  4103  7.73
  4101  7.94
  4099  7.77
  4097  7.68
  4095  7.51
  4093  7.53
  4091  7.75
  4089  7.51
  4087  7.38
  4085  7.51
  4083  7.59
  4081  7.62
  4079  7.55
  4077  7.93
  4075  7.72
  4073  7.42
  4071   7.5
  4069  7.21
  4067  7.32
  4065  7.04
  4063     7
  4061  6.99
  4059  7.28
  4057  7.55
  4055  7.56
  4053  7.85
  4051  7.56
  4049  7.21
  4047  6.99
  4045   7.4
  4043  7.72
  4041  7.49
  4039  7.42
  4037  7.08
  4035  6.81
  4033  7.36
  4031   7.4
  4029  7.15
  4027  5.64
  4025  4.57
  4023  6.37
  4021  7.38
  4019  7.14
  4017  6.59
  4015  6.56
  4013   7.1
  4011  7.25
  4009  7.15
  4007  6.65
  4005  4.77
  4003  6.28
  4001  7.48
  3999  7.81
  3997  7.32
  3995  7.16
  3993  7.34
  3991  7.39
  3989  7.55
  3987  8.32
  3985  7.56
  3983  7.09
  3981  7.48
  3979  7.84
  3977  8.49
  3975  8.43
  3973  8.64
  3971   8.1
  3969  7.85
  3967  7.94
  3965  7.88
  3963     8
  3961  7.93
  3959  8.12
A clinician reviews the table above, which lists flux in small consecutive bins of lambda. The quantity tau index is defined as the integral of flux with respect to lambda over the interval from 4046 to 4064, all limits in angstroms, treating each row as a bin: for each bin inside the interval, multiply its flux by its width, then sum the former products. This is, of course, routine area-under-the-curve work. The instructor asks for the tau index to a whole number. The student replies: 132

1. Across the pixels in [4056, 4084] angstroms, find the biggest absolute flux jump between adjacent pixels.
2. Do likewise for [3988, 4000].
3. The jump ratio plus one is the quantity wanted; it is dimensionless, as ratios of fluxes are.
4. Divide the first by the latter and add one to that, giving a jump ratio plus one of 1.78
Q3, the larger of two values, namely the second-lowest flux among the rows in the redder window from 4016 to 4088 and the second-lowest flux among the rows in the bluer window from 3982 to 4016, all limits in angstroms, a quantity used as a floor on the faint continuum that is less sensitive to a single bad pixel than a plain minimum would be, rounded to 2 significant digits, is 6.3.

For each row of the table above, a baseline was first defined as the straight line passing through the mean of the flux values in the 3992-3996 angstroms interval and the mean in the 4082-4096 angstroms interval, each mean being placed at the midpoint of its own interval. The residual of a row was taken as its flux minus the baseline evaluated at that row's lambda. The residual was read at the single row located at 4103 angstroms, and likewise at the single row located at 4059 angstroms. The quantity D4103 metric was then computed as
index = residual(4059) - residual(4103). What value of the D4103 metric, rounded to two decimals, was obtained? -0.32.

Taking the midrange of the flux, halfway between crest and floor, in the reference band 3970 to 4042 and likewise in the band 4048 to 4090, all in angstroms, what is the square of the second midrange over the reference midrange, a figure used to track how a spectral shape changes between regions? 1.3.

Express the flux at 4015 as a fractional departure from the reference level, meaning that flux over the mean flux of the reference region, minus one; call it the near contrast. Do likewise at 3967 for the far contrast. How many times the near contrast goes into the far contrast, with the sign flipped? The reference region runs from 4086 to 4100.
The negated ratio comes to 0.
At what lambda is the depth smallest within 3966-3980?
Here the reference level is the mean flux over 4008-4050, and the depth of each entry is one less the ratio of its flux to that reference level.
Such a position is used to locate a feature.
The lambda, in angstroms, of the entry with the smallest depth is 3973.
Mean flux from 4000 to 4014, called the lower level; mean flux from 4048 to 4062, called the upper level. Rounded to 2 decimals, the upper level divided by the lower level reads 1.11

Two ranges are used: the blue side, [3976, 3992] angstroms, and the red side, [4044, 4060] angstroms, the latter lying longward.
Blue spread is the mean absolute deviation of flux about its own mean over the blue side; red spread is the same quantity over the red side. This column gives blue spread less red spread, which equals 0.17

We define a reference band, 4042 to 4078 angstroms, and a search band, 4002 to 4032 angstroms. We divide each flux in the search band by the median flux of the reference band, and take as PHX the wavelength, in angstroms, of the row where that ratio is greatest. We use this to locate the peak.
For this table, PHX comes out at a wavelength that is 4031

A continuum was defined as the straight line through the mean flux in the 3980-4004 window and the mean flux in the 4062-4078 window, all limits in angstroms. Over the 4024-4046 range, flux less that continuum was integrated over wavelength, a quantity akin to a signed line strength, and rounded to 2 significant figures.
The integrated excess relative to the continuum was -11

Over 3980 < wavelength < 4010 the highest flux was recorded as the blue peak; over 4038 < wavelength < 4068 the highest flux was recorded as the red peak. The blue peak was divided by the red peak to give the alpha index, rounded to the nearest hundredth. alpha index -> 1.06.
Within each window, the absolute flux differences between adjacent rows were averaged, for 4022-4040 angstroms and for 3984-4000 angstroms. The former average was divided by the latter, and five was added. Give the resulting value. 7.0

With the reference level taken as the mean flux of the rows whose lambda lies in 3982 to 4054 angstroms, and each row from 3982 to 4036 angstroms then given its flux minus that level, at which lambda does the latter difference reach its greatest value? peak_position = 3987 angstroms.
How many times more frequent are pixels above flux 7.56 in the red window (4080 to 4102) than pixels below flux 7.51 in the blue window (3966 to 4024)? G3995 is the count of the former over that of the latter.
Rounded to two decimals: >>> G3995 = 0.33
